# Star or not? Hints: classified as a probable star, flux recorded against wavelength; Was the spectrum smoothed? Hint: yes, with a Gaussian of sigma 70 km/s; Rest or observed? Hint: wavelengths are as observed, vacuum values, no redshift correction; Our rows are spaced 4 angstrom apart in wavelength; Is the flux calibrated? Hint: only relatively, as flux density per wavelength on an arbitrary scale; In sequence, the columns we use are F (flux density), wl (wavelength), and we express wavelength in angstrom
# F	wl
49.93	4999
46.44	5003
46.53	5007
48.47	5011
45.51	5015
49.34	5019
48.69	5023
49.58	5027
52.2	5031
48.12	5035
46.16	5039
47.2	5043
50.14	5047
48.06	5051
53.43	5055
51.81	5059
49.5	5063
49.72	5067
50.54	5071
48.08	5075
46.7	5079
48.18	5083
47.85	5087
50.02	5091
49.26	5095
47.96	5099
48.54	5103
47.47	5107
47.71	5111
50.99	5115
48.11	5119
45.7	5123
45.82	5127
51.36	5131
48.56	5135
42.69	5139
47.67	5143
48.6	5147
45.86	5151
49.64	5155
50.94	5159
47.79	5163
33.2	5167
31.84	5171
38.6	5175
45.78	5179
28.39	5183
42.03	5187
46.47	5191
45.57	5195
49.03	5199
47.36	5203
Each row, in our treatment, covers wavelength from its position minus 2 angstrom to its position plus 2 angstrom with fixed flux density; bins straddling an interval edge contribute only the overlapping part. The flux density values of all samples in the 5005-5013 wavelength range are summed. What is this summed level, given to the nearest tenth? 95.0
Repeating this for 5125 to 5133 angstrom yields 97.2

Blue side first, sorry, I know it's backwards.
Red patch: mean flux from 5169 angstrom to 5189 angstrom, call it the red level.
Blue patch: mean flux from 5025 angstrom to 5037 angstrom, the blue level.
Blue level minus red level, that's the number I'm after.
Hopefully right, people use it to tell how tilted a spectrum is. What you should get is 13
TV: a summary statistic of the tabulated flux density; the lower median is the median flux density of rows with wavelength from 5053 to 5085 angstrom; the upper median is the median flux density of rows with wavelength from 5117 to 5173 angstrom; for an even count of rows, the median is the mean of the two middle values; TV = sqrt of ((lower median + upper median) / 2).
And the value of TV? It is 6.98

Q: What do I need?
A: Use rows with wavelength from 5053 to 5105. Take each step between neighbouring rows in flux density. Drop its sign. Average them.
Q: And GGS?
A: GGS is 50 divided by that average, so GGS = 39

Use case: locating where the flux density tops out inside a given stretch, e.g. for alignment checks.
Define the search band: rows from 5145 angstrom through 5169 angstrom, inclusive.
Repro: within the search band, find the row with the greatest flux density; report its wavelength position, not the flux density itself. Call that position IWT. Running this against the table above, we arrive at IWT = 5159 angstrom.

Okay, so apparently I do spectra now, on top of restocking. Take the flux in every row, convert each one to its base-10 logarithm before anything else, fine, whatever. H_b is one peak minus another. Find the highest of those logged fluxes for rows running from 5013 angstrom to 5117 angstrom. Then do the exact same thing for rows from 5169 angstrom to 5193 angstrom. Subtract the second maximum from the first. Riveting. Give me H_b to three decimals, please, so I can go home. 0.061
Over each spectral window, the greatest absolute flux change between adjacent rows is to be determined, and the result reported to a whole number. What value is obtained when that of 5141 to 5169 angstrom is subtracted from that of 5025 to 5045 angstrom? -11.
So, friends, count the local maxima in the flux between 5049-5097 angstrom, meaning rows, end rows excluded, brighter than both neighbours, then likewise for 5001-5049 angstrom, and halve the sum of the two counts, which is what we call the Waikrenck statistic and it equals 3.50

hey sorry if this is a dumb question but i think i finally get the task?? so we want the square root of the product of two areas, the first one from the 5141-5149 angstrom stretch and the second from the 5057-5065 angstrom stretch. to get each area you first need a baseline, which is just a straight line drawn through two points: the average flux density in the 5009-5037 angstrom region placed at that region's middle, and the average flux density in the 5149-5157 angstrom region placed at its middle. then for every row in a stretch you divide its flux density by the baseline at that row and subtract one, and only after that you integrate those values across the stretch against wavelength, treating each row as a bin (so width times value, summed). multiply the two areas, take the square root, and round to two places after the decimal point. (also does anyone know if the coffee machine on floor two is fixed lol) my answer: 0.14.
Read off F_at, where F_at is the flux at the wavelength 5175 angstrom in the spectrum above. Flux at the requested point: 38.6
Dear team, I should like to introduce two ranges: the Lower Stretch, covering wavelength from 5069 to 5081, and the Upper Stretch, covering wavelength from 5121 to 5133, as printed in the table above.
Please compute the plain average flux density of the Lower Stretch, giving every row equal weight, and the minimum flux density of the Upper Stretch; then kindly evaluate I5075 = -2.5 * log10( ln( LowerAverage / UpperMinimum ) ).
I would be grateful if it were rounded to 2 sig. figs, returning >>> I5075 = 3.1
